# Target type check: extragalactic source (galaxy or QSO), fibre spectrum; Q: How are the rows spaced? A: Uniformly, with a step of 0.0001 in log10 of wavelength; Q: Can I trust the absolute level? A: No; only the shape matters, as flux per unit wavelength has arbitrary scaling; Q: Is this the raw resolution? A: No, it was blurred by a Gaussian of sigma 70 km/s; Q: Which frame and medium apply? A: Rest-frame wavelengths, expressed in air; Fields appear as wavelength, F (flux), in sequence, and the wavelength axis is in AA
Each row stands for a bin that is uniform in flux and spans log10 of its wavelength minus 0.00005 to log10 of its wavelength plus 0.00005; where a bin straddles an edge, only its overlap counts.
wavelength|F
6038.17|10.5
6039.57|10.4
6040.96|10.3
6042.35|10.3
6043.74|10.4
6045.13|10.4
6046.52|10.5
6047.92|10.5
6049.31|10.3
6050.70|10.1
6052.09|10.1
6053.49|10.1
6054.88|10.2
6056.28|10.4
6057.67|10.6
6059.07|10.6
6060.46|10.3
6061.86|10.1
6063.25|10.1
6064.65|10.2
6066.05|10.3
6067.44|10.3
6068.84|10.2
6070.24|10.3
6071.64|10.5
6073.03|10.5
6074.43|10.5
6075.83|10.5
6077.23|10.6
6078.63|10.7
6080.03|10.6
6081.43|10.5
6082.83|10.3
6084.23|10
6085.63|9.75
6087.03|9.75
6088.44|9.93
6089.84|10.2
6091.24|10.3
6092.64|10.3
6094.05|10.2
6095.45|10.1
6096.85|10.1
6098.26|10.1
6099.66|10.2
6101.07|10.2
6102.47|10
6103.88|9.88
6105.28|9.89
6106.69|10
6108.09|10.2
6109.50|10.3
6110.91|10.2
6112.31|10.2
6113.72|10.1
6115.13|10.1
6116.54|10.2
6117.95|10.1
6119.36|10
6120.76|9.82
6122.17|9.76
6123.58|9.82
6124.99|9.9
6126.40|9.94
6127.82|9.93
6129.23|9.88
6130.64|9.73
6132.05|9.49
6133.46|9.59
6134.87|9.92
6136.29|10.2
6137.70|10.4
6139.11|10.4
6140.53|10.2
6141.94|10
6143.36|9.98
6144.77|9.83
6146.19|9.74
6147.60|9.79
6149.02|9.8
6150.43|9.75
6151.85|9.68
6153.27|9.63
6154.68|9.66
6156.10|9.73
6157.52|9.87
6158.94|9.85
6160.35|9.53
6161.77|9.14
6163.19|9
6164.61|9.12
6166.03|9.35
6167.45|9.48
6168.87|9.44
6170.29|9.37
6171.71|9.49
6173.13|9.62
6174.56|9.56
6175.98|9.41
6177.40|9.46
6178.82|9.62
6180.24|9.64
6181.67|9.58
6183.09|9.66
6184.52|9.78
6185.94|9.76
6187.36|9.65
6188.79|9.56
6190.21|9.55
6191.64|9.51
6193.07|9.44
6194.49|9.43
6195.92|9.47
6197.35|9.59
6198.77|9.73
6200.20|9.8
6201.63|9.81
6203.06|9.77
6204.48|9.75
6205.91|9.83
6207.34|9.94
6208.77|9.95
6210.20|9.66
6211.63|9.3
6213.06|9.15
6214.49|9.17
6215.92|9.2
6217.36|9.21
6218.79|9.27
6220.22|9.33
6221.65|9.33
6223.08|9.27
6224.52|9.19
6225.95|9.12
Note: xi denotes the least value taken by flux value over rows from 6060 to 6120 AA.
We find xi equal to 9.75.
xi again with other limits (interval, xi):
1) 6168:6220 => 9.15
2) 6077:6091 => 9.75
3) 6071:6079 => 10.5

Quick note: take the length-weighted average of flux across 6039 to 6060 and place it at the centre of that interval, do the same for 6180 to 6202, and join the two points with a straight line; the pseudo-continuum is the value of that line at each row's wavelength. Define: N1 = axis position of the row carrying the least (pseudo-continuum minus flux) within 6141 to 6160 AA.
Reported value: 6141.94 AA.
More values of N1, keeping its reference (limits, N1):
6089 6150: 6139.11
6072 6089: 6078.63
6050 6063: 6059.07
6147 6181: 6157.52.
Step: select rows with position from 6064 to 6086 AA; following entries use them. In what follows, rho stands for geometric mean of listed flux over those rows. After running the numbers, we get 10.4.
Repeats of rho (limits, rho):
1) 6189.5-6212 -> 9.7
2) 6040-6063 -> 10.3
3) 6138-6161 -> 9.8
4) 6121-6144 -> 9.9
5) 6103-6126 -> 10.0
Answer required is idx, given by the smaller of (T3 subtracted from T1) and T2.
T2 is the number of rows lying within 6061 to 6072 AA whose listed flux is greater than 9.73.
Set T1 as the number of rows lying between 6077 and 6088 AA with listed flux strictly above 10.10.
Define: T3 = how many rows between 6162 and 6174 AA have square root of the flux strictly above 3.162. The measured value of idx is 5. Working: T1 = 5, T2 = 8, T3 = 0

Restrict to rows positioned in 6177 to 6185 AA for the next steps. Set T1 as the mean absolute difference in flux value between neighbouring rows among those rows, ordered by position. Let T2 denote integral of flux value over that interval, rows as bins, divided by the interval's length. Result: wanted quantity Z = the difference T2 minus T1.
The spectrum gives 9.5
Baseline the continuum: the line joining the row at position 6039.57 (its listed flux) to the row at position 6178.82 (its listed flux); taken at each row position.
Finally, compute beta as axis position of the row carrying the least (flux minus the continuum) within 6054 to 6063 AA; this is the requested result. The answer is 6061.86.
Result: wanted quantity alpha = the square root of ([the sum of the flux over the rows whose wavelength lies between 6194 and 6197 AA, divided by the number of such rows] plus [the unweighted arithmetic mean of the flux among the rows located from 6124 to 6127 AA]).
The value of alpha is 4.40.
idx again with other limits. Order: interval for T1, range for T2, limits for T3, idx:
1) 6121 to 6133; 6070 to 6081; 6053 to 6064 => -8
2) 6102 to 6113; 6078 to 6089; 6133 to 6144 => -1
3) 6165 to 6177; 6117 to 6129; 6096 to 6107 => -6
